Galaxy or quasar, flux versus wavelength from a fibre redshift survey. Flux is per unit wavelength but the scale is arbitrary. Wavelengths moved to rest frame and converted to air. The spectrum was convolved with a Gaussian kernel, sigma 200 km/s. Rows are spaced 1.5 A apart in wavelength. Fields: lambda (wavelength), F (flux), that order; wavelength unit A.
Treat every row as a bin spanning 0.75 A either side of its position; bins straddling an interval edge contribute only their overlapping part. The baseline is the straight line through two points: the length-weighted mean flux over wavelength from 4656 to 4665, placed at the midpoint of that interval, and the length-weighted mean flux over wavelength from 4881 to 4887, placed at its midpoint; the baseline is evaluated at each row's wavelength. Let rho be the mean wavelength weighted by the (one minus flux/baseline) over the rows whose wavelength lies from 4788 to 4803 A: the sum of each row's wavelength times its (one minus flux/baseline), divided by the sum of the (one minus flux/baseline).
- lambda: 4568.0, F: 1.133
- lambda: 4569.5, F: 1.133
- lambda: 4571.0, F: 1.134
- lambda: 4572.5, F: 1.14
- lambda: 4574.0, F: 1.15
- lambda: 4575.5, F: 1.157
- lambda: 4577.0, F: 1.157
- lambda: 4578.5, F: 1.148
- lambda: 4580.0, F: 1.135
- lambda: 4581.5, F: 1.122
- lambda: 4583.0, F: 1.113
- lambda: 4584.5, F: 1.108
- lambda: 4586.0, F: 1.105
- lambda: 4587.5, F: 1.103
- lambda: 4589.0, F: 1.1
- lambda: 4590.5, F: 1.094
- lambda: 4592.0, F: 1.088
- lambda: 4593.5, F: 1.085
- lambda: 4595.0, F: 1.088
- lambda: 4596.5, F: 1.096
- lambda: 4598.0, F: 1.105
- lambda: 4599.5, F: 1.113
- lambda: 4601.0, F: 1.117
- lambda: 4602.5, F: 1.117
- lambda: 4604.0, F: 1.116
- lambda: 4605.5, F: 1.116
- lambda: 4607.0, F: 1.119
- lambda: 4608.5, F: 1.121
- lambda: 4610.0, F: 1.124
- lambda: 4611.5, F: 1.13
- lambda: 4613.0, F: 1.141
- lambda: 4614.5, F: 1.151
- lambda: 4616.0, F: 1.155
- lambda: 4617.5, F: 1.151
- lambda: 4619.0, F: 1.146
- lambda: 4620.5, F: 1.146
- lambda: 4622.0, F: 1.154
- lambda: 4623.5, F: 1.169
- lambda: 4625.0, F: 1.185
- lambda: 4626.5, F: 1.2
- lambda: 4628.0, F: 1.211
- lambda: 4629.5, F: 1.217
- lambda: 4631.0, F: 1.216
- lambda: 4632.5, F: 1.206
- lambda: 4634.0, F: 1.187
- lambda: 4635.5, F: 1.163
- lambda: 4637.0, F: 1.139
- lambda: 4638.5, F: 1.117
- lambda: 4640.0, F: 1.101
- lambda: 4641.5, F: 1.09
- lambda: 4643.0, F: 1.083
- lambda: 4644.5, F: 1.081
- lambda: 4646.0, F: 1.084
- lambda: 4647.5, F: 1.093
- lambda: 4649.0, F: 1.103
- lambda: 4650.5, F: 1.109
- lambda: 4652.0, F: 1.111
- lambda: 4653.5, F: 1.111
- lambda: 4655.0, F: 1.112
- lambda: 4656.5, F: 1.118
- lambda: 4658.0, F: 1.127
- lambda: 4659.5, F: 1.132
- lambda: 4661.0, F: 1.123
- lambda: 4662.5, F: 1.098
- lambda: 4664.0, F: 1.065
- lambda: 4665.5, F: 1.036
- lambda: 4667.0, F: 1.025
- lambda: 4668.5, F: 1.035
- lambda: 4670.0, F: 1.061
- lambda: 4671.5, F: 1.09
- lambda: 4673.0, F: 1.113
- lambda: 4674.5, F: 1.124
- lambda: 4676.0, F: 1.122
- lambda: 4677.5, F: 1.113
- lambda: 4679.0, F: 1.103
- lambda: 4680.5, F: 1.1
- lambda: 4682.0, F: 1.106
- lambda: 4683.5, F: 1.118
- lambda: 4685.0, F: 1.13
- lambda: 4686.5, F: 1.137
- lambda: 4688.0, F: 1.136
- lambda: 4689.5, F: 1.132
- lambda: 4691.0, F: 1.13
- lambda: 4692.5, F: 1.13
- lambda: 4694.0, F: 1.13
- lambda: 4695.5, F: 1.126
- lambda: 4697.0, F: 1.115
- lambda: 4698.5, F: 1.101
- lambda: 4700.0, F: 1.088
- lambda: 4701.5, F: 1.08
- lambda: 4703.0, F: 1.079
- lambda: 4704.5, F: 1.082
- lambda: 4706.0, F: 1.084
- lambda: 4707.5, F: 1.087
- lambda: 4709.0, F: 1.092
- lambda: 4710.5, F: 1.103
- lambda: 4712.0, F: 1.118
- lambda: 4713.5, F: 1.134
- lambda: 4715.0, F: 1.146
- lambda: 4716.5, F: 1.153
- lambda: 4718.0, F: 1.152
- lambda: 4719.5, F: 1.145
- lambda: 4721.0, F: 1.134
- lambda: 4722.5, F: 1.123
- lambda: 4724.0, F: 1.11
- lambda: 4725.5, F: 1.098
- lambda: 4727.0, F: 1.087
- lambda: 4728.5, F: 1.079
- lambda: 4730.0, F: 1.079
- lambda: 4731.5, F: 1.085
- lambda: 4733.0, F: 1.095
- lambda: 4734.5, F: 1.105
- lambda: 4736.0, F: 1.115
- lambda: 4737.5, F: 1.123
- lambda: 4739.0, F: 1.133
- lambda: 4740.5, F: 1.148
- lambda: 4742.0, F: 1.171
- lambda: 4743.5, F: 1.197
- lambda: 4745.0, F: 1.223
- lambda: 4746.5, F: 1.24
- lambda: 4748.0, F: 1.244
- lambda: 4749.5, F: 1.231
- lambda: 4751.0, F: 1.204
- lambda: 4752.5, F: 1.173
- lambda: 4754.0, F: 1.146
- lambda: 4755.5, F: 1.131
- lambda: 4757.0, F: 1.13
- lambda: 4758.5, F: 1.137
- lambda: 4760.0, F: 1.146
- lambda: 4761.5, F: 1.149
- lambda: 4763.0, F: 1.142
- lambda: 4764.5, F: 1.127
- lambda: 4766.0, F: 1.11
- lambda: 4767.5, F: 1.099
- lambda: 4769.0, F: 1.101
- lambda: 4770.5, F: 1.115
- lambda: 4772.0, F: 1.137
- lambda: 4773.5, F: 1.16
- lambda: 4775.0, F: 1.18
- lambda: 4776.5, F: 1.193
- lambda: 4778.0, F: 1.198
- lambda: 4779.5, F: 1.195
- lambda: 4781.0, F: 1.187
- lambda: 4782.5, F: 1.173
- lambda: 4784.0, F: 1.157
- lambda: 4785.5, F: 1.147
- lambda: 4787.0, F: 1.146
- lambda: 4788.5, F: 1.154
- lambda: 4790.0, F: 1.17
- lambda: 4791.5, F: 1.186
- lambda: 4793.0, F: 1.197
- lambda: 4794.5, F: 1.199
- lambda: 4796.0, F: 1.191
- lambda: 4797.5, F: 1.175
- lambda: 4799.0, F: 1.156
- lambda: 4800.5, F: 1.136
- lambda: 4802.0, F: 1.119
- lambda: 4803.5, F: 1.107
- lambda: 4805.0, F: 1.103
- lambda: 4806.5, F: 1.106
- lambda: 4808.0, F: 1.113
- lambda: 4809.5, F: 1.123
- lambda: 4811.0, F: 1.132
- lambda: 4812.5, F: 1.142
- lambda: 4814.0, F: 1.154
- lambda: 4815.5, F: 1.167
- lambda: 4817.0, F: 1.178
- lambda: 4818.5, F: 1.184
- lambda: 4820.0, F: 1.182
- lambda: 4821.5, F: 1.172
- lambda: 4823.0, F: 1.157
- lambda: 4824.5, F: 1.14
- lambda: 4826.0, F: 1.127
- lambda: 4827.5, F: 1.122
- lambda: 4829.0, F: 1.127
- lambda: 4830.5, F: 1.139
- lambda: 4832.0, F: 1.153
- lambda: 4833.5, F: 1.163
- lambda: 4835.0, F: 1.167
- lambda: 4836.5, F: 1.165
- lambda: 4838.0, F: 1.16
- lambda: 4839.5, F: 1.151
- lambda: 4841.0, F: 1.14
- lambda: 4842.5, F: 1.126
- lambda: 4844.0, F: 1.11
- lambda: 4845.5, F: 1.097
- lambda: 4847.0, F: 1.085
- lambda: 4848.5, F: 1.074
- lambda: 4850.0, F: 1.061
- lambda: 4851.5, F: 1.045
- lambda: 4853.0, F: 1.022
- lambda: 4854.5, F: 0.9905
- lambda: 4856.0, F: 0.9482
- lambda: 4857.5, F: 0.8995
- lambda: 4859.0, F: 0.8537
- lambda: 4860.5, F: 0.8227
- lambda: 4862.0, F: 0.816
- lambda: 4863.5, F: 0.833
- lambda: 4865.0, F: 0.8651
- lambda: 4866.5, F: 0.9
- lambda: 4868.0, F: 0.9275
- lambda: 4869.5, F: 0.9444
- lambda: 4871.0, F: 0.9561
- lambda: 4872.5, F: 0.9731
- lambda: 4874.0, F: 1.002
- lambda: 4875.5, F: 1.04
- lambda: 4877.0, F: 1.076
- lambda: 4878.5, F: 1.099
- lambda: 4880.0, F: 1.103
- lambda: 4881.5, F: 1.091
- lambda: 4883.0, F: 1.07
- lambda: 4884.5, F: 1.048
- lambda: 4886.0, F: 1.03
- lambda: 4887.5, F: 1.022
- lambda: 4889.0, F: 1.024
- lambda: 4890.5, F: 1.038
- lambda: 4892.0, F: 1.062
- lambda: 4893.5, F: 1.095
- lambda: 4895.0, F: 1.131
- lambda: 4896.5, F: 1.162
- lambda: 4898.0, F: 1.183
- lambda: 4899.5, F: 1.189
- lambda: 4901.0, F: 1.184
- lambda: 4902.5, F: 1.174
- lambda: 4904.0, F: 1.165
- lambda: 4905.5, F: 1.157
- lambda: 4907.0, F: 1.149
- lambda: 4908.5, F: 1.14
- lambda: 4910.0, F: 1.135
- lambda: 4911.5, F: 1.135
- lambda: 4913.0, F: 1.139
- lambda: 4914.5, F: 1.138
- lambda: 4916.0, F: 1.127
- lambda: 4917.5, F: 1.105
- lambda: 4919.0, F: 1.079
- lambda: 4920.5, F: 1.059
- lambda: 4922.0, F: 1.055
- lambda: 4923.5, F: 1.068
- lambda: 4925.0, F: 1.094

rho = 4794.7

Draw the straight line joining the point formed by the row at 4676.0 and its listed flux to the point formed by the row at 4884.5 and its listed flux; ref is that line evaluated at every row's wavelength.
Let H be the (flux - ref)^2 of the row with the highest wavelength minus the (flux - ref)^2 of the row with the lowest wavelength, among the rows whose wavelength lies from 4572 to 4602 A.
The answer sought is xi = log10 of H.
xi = -3.19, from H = 0.0006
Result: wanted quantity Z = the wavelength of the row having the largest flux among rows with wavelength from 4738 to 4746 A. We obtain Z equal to 4745.0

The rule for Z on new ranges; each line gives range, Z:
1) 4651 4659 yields 4658.0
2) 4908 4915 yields 4908.5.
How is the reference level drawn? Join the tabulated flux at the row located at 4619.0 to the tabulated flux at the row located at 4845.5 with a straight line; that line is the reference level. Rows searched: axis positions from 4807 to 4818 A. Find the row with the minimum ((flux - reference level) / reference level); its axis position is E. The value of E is 4808.0 A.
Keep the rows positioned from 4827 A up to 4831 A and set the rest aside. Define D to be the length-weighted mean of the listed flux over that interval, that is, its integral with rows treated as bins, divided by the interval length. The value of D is 1.13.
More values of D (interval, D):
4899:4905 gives 1.18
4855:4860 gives 0.90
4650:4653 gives 1.11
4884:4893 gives 1.04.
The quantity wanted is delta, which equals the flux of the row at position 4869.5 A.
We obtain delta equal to 0.9444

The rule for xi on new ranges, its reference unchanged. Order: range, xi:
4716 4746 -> -1.86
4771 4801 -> -3.01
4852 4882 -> -3.42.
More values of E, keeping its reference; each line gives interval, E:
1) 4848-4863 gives 4862.0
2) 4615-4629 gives 4619.0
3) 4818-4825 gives 4824.5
